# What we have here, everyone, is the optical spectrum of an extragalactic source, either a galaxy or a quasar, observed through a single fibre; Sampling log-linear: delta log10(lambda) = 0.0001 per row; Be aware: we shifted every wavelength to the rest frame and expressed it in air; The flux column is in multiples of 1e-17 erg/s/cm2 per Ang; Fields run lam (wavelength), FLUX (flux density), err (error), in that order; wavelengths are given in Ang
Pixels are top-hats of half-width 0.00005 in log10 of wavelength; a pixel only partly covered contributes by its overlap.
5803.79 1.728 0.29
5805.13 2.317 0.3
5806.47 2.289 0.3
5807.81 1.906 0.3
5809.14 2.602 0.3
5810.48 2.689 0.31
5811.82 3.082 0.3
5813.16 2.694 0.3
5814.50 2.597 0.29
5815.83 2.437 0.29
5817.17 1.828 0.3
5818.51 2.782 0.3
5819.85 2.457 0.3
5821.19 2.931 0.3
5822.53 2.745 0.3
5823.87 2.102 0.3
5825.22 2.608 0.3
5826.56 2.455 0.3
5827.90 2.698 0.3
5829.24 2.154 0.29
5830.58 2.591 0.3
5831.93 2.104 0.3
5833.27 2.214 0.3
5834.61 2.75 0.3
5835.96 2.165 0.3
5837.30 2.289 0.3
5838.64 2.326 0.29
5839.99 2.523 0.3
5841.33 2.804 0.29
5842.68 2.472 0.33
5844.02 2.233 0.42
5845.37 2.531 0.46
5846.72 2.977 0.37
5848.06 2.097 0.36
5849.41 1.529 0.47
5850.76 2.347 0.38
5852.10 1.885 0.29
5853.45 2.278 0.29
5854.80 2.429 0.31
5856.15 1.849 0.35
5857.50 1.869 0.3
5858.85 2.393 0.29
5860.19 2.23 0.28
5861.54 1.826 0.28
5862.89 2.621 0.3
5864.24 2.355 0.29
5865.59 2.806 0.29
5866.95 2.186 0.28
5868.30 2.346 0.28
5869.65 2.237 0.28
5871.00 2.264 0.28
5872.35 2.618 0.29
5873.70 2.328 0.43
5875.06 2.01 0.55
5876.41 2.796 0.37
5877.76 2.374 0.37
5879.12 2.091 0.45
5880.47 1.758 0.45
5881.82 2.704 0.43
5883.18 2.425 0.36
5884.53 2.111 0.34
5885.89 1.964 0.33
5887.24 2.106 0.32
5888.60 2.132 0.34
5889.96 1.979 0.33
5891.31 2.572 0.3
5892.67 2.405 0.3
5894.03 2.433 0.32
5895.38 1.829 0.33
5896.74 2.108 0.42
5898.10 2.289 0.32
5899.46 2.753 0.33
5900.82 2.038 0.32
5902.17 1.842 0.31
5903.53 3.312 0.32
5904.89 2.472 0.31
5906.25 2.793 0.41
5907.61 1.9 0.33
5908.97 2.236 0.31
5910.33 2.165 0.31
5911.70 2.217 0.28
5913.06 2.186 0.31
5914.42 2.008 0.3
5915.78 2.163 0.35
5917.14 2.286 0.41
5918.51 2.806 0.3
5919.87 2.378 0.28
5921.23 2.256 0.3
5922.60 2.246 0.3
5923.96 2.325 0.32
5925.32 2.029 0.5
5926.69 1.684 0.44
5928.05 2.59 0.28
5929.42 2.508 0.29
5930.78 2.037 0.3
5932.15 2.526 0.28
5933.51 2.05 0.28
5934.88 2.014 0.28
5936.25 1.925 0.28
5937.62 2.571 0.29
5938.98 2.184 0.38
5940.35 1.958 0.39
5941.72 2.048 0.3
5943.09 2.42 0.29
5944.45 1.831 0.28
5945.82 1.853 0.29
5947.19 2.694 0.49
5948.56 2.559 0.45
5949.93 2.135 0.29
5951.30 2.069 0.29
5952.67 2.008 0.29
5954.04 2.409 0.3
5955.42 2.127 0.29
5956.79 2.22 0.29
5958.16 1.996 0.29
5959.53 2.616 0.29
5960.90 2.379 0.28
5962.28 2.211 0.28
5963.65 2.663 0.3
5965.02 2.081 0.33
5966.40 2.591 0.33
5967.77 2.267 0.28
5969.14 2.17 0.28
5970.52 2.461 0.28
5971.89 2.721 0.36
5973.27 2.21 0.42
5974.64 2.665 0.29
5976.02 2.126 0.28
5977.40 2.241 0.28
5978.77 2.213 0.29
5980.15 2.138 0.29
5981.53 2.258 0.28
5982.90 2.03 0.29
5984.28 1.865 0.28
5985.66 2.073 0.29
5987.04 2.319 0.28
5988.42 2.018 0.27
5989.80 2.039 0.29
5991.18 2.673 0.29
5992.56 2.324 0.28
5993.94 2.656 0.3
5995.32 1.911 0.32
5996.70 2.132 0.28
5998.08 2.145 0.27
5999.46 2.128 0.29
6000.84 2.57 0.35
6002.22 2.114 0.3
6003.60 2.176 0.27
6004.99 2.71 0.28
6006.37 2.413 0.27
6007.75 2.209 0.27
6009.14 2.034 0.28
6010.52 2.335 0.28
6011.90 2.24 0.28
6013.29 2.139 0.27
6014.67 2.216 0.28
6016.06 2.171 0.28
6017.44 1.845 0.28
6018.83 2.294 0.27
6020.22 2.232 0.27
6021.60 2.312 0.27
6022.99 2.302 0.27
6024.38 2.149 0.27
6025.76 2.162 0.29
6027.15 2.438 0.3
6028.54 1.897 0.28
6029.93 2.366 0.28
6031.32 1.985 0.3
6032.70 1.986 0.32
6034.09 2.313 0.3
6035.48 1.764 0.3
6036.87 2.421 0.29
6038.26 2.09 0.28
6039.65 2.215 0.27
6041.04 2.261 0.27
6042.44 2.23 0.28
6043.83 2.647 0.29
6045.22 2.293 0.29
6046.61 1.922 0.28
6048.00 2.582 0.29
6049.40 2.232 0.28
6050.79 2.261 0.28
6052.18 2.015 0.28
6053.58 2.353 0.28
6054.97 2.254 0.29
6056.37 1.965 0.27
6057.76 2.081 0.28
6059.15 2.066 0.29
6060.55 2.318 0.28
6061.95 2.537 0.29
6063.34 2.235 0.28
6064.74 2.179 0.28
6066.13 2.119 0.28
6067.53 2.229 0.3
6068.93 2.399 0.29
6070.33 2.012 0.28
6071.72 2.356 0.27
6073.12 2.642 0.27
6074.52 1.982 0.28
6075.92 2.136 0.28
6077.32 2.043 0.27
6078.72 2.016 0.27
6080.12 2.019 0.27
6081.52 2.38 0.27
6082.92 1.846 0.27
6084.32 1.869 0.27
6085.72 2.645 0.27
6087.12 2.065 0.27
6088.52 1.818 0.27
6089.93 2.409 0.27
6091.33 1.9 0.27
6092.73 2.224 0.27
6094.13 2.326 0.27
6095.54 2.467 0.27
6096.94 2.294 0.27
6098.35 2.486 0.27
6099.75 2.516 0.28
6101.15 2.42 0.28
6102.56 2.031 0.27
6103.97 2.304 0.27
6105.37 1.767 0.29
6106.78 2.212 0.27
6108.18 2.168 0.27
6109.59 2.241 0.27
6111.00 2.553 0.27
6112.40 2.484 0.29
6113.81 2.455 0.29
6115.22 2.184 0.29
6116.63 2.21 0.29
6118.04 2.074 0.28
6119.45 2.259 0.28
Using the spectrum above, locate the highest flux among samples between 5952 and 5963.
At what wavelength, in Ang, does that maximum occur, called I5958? 5959.53 Ang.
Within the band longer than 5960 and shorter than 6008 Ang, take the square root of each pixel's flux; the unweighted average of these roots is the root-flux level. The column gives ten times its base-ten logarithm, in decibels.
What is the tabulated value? 1.79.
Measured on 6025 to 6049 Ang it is 1.72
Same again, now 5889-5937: 1.77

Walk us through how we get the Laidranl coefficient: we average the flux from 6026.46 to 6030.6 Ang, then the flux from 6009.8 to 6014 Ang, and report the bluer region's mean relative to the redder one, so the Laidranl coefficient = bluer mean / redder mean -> 1.00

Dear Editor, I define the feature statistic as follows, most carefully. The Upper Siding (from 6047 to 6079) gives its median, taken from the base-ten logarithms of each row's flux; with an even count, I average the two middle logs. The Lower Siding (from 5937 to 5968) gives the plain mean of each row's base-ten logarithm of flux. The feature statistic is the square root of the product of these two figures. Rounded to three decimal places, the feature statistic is 0.349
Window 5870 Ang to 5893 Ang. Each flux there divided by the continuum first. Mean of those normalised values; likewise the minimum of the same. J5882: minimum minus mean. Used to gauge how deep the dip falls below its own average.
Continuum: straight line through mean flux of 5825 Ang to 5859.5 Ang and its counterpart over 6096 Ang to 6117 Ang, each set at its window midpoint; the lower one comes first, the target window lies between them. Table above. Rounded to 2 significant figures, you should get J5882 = -0.22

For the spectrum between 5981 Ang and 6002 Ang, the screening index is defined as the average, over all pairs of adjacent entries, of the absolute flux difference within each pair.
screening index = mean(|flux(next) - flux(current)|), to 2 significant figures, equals 0.28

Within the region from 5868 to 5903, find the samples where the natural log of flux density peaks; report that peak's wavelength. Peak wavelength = 5876.41 Ang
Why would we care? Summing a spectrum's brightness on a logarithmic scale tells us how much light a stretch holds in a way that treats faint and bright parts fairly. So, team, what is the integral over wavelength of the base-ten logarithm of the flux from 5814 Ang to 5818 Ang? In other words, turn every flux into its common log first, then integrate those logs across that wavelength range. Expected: 1.42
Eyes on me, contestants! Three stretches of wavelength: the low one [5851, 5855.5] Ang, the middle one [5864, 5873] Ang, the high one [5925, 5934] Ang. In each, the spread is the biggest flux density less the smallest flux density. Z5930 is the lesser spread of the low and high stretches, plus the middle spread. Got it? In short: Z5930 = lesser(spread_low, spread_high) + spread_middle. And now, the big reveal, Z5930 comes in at 1.16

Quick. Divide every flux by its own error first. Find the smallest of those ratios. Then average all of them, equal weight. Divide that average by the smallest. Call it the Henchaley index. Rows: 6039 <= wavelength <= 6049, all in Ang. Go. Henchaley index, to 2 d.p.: 1.19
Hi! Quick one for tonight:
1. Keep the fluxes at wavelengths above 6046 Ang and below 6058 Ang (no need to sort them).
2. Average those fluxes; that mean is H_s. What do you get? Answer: 2.19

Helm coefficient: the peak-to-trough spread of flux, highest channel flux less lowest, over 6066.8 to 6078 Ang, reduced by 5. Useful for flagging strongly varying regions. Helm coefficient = -4.34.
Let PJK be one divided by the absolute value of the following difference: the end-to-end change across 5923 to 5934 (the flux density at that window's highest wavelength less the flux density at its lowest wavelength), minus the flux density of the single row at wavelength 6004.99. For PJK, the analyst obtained 0.34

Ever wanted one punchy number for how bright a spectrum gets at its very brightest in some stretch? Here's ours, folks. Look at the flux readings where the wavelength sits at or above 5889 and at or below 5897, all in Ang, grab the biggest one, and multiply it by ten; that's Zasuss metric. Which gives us 25.7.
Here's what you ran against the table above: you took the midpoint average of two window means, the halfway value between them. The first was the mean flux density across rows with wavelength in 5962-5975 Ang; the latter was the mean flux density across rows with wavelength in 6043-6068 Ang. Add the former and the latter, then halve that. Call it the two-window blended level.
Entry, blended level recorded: 2.32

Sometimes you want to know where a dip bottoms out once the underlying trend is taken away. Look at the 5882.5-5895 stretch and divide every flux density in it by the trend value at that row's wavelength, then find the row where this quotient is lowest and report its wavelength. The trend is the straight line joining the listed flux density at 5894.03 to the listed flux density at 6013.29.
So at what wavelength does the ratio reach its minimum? 5885.89 Ang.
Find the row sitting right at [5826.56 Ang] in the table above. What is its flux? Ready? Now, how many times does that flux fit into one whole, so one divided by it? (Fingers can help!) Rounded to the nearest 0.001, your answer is 0.407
